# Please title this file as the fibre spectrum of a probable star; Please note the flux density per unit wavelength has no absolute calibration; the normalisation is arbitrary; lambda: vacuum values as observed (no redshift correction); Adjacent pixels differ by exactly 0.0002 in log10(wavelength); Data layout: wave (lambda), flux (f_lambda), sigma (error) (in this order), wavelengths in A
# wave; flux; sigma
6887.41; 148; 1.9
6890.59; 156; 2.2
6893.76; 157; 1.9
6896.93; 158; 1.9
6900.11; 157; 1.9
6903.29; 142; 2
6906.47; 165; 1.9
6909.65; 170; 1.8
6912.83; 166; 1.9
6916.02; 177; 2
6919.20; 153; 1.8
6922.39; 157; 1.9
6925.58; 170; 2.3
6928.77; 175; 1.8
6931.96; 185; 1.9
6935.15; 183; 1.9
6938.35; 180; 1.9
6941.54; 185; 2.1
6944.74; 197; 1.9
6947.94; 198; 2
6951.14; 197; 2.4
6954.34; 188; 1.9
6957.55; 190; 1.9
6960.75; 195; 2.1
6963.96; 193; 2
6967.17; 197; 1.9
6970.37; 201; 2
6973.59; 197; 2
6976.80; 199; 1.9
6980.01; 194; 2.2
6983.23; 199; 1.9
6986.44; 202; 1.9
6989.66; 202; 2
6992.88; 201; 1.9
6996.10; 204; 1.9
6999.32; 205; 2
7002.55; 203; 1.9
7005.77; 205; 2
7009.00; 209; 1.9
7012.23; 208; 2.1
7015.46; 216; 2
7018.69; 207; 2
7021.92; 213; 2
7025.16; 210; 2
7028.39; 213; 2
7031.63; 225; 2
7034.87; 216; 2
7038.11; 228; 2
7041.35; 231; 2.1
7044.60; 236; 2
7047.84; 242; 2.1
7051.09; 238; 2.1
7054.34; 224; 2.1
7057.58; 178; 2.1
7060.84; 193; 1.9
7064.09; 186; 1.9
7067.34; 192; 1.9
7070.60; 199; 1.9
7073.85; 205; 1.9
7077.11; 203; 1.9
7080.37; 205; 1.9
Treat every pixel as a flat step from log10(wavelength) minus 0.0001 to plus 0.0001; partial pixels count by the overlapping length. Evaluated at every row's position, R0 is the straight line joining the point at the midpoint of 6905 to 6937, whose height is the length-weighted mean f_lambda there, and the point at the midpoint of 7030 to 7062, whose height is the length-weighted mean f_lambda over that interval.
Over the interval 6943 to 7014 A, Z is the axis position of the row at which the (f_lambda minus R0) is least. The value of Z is 7002.55 A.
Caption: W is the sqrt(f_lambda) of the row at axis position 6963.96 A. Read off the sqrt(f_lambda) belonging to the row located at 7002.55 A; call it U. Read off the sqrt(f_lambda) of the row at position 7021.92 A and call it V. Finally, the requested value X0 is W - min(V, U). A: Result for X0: -0.4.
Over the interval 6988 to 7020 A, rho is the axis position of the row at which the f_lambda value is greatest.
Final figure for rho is 7015.46 A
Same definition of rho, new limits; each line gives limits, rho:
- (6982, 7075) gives 7047.84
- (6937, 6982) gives 6970.37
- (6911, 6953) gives 6947.94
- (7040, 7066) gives 7047.84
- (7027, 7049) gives 7047.84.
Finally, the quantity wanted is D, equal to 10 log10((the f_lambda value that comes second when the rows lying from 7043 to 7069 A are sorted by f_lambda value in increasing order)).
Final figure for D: 22.7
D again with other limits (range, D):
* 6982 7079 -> 22.7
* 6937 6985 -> 22.7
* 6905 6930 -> 22.0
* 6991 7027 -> 23.1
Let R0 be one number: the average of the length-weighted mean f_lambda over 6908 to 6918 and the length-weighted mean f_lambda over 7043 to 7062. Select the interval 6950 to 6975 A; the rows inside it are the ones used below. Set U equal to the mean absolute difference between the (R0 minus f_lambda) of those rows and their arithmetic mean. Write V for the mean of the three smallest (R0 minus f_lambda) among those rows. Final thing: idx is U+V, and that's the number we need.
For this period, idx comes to 0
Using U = 3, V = -4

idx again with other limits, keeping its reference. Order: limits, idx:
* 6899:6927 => 31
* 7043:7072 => -22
